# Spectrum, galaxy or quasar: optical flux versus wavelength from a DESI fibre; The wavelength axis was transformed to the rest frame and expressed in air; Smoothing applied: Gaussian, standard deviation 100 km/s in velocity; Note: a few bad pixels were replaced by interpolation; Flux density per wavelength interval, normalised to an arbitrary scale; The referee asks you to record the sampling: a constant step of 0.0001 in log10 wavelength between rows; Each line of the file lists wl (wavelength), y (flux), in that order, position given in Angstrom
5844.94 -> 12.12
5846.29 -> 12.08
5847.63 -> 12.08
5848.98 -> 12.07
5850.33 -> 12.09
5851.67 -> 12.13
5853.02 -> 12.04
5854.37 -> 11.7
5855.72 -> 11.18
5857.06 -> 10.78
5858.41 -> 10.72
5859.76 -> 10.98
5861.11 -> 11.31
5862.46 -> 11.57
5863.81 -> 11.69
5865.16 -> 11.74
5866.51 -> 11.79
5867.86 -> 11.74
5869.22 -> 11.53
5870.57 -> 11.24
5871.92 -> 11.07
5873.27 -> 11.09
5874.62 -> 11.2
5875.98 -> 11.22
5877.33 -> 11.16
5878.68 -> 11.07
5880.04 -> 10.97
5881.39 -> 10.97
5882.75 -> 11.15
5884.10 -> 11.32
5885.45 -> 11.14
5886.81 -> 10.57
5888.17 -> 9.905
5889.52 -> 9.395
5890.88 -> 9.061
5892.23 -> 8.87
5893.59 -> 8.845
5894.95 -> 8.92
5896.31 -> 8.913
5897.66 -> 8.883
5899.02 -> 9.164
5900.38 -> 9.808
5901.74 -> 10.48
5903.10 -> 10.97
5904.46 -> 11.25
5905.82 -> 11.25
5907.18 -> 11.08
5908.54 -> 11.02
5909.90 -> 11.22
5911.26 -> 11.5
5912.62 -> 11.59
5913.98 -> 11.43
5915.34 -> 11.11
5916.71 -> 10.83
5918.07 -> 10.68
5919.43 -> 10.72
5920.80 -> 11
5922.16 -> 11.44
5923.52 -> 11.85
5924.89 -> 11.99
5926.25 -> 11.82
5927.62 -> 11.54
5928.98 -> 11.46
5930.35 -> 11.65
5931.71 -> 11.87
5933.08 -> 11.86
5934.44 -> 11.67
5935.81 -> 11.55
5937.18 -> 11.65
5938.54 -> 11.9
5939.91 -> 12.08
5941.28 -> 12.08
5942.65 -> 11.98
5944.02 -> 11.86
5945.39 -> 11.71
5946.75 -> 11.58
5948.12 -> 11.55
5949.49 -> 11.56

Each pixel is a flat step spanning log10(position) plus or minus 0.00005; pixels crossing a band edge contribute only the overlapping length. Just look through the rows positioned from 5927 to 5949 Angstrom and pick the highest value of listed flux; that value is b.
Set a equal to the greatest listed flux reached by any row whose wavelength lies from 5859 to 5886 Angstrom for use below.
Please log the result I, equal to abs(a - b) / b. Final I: 0.024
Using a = 11.79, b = 12.08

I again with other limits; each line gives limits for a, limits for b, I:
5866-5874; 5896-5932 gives 0.017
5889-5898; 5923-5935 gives 0.216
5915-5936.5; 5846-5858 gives 0.012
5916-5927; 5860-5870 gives 0.017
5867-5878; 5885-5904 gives 0.054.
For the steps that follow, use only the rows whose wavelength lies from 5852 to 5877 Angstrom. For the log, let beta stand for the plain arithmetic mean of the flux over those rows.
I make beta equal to 11.4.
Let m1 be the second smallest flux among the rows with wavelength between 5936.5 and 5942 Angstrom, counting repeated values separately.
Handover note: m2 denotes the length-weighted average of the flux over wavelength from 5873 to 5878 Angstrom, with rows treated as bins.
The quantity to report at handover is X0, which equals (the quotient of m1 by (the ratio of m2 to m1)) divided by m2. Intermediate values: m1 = 11.9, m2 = 11.2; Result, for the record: 1.1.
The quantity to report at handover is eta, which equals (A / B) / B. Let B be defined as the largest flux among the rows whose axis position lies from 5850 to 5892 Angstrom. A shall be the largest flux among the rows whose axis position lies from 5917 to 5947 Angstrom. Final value 0.082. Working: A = 12.08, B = 12.13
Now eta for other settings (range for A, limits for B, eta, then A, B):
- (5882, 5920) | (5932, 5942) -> 0.079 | 11.59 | 12.08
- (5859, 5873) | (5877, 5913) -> 0.088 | 11.79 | 11.59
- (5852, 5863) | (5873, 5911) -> 0.094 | 12.04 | 11.32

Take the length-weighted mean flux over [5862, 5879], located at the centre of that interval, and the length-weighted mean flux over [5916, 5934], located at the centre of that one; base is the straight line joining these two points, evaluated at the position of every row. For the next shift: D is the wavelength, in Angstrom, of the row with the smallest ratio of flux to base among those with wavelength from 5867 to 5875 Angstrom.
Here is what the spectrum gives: 5871.92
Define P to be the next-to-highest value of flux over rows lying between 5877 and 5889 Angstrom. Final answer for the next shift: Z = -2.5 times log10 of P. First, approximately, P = 11.16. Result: -2.62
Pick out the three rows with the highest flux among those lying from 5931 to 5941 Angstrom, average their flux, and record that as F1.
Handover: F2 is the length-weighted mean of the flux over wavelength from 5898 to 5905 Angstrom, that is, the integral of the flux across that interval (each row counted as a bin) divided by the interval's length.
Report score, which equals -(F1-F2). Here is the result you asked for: -1.7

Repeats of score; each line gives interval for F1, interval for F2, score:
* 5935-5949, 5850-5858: -0.4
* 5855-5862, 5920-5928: 0.4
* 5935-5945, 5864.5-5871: -0.4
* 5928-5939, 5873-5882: -0.8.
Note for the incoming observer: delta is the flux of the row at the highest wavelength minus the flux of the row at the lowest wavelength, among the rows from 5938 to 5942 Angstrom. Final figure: 0.2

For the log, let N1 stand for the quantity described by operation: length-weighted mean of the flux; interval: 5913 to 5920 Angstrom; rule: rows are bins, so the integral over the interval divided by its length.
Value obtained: 11.0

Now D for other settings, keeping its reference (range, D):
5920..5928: 5920.80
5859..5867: 5859.76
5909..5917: 5916.71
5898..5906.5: 5899.02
